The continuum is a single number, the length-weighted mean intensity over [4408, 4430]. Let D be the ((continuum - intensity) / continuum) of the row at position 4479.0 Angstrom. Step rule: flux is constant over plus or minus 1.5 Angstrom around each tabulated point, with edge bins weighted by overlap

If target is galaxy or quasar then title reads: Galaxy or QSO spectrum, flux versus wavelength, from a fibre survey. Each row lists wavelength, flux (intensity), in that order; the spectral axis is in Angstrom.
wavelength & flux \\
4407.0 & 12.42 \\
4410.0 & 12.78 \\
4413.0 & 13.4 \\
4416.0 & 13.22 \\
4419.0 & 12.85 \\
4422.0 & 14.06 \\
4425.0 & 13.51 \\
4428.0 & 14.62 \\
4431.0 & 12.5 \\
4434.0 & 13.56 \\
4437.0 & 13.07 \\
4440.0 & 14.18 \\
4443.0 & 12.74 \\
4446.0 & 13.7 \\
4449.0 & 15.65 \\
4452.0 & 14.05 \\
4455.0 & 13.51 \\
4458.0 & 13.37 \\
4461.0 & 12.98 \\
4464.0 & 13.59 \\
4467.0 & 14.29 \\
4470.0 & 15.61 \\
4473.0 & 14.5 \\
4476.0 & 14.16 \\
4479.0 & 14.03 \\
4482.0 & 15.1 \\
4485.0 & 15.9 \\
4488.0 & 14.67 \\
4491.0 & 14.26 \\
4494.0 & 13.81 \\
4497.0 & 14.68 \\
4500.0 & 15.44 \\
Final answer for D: -0.044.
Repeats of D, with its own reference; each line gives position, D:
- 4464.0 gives -0.011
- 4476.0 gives -0.053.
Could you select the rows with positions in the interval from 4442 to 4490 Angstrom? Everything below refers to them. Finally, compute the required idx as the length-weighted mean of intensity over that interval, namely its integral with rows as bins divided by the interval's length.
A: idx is 14.3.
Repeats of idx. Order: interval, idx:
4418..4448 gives 13.5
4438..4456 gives 14.0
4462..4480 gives 14.3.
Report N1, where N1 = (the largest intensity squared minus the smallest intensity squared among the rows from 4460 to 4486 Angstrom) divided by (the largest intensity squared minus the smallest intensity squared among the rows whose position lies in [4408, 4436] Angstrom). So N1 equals 1.5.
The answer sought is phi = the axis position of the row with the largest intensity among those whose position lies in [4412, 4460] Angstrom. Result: 4449.0 Angstrom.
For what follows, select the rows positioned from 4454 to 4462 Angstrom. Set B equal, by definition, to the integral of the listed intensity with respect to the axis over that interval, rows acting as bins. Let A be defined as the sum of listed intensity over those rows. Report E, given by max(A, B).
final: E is 106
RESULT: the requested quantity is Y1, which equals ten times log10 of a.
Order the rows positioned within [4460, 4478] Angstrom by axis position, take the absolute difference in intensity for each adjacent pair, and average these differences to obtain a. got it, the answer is -0.9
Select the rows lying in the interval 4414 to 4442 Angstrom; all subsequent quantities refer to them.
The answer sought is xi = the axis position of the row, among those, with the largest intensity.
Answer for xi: 4428.0 Angstrom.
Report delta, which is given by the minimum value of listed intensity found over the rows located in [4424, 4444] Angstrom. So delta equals 12.5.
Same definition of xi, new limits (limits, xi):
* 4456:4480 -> 4470.0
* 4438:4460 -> 4449.0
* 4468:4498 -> 4485.0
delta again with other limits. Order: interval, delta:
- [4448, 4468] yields 12.98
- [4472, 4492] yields 14.03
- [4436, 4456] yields 12.74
